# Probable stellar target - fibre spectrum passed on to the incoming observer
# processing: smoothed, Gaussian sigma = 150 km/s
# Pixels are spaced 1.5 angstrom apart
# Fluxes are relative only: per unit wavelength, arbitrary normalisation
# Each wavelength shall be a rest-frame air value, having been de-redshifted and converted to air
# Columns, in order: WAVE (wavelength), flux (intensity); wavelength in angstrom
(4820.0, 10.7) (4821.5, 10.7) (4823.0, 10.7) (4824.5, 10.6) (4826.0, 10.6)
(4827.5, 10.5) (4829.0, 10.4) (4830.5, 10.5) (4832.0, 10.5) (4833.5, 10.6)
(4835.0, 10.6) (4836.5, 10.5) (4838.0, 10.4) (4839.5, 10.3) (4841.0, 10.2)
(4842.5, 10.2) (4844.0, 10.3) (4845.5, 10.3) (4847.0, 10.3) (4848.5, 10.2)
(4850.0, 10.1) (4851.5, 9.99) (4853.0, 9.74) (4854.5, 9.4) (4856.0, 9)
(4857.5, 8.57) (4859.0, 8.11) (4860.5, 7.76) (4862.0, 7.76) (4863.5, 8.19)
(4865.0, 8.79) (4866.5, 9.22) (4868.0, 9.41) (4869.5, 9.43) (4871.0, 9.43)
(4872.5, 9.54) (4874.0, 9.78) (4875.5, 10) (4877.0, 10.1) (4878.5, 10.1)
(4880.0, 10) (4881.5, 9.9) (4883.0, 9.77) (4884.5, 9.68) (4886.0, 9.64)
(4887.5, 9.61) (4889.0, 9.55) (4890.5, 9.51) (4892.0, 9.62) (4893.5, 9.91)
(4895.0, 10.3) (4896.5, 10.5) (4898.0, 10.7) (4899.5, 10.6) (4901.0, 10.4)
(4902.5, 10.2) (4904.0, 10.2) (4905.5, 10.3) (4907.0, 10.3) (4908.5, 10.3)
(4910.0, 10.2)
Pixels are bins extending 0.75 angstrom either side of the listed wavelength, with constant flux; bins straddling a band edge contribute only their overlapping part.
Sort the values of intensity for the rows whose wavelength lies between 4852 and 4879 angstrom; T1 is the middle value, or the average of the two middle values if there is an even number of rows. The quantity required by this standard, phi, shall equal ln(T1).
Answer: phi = 2.24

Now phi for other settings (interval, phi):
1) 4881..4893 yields 2.26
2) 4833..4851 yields 2.33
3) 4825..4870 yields 2.32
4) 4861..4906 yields 2.28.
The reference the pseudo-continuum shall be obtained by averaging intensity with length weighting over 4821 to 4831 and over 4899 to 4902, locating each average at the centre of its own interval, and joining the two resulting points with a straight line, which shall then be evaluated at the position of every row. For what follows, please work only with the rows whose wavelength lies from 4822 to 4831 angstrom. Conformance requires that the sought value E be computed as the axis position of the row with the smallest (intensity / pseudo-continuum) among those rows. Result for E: 4829.0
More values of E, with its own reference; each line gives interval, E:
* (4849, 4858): 4857.5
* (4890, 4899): 4890.5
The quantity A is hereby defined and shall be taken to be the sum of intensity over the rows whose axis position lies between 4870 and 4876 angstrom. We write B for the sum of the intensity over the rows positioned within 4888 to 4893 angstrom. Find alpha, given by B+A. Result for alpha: 67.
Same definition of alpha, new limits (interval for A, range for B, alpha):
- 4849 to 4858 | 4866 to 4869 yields 75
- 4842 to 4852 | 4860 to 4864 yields 95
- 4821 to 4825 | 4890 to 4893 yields 51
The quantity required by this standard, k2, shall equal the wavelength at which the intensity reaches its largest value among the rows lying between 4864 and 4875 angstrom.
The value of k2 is 4874.0 angstrom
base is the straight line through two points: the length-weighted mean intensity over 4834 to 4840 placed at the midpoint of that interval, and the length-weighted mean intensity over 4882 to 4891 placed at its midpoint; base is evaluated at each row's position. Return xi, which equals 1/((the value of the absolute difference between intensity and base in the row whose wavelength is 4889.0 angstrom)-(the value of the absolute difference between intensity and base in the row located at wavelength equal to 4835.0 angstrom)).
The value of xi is -17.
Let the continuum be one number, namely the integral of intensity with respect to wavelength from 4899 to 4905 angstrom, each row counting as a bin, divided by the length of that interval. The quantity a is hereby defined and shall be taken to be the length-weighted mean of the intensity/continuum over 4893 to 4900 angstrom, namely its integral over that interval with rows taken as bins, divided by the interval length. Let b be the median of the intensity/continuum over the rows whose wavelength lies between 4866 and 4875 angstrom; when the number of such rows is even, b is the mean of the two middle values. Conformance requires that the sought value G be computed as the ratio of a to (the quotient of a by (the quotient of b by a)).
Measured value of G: 0.91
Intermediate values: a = 1.01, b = 0.91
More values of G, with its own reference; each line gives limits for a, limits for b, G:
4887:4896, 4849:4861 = 0.94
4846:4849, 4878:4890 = 0.95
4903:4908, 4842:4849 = 1.00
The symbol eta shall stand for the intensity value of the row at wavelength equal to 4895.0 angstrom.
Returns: 10.3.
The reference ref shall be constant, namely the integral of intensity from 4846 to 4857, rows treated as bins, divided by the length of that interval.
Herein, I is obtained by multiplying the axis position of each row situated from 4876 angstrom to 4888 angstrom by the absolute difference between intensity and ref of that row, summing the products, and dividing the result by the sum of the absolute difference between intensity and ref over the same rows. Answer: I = 4881.3 angstrom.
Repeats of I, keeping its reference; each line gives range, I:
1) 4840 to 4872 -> 4858.4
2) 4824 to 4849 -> 4835.1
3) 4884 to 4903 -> 4896.2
